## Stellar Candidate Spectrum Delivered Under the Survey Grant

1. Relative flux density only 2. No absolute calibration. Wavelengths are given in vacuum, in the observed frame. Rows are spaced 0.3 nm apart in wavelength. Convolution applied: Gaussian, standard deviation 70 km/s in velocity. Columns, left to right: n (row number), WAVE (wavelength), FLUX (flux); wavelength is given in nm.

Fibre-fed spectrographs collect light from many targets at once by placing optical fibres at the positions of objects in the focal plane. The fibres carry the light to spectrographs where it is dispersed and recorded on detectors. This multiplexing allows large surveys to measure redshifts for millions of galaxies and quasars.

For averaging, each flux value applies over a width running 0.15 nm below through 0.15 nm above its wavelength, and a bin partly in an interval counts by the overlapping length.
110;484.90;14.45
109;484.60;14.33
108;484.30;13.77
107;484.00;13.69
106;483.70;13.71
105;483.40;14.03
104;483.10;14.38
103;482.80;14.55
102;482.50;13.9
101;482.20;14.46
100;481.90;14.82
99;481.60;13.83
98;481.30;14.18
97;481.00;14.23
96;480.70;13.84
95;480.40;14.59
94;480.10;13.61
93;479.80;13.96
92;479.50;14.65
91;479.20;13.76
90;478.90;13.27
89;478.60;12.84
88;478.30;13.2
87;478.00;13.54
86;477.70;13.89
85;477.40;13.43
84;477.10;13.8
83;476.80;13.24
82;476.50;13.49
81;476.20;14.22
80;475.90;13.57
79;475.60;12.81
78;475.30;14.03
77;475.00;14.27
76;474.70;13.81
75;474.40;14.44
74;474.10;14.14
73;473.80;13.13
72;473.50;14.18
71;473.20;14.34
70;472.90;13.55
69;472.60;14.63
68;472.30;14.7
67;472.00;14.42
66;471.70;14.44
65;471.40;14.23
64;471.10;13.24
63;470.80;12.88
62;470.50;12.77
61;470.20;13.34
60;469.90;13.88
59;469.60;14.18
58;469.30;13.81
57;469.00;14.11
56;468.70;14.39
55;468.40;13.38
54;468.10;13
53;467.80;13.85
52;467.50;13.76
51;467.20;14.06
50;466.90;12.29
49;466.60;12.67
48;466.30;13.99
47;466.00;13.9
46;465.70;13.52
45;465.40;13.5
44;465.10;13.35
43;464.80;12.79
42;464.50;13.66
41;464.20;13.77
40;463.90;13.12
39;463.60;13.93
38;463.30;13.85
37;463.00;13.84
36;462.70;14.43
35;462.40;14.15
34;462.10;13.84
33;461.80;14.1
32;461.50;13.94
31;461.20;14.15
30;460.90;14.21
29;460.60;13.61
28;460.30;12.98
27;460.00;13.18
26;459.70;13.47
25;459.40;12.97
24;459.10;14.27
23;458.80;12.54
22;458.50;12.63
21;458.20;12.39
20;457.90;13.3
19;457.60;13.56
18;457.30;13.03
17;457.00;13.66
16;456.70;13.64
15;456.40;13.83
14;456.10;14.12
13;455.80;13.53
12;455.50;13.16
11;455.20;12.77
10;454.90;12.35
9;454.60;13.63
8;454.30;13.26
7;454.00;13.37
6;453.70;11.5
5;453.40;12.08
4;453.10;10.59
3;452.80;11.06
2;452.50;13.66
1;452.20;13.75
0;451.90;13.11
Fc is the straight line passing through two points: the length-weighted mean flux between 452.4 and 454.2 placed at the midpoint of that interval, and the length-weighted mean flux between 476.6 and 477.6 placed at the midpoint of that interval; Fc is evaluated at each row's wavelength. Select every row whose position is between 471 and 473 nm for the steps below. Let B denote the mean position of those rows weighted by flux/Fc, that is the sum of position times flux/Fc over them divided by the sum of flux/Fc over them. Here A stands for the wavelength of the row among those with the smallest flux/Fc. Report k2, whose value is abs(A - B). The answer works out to 0.90 nm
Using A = 471.10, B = 472.00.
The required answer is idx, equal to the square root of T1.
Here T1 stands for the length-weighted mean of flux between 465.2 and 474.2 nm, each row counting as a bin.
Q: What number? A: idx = 3.71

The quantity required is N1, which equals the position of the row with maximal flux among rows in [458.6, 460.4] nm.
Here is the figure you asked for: 459.10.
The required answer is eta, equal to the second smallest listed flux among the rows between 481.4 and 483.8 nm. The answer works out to 13.83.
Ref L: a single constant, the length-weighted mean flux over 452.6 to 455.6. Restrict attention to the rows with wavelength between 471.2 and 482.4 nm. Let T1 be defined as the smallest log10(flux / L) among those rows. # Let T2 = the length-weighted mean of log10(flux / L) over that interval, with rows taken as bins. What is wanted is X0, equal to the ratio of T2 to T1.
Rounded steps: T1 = 0.01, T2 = 0.051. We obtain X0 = 3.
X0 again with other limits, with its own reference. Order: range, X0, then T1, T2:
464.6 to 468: -10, 0.00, 0.035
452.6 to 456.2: 0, -0.07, 0.006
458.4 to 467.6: -12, 0.00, 0.039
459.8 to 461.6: 2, 0.02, 0.042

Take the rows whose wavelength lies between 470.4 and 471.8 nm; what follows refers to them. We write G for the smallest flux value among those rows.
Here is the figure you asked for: 12.77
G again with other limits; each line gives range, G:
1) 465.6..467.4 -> 12.29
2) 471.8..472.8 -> 14.42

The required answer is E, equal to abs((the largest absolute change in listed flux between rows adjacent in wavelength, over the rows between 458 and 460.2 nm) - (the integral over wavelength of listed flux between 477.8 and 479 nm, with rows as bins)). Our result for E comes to 14.2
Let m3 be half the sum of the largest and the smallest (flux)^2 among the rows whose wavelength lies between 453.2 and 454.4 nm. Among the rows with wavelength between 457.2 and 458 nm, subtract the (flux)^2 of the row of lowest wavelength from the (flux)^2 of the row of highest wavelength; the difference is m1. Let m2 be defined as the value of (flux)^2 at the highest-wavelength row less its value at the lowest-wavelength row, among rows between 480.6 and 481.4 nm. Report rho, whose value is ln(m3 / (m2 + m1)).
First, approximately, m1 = 7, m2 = 10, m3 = 156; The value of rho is 2.2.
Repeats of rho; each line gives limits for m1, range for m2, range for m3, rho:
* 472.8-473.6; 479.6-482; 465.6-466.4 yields 1.5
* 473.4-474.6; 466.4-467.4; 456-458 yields 1.4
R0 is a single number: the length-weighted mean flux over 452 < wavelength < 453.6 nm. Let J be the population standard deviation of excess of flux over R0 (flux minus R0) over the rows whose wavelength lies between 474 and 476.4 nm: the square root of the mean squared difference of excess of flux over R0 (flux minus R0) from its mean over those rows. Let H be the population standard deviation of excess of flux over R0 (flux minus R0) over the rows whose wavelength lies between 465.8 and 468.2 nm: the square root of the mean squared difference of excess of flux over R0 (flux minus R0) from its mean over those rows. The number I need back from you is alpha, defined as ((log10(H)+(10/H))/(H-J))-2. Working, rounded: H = 0.64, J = 0.49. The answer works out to 100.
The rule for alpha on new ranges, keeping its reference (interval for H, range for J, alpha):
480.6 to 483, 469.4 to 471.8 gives -112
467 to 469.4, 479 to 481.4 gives 453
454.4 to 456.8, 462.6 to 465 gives 247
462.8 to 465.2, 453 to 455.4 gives -46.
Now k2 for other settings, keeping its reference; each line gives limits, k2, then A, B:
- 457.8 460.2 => 0.76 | 458.20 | 458.96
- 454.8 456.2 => 0.62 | 454.90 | 455.52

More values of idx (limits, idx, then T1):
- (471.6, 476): 3.75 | 14.0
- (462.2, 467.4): 3.69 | 13.6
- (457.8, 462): 3.66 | 13.4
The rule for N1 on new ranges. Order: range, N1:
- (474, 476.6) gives 474.40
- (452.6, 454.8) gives 454.60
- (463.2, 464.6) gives 463.60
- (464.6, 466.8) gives 466.30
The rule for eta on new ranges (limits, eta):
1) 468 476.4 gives 12.81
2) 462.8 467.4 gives 12.67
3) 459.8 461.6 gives 13.18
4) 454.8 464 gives 12.39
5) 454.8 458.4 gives 12.39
